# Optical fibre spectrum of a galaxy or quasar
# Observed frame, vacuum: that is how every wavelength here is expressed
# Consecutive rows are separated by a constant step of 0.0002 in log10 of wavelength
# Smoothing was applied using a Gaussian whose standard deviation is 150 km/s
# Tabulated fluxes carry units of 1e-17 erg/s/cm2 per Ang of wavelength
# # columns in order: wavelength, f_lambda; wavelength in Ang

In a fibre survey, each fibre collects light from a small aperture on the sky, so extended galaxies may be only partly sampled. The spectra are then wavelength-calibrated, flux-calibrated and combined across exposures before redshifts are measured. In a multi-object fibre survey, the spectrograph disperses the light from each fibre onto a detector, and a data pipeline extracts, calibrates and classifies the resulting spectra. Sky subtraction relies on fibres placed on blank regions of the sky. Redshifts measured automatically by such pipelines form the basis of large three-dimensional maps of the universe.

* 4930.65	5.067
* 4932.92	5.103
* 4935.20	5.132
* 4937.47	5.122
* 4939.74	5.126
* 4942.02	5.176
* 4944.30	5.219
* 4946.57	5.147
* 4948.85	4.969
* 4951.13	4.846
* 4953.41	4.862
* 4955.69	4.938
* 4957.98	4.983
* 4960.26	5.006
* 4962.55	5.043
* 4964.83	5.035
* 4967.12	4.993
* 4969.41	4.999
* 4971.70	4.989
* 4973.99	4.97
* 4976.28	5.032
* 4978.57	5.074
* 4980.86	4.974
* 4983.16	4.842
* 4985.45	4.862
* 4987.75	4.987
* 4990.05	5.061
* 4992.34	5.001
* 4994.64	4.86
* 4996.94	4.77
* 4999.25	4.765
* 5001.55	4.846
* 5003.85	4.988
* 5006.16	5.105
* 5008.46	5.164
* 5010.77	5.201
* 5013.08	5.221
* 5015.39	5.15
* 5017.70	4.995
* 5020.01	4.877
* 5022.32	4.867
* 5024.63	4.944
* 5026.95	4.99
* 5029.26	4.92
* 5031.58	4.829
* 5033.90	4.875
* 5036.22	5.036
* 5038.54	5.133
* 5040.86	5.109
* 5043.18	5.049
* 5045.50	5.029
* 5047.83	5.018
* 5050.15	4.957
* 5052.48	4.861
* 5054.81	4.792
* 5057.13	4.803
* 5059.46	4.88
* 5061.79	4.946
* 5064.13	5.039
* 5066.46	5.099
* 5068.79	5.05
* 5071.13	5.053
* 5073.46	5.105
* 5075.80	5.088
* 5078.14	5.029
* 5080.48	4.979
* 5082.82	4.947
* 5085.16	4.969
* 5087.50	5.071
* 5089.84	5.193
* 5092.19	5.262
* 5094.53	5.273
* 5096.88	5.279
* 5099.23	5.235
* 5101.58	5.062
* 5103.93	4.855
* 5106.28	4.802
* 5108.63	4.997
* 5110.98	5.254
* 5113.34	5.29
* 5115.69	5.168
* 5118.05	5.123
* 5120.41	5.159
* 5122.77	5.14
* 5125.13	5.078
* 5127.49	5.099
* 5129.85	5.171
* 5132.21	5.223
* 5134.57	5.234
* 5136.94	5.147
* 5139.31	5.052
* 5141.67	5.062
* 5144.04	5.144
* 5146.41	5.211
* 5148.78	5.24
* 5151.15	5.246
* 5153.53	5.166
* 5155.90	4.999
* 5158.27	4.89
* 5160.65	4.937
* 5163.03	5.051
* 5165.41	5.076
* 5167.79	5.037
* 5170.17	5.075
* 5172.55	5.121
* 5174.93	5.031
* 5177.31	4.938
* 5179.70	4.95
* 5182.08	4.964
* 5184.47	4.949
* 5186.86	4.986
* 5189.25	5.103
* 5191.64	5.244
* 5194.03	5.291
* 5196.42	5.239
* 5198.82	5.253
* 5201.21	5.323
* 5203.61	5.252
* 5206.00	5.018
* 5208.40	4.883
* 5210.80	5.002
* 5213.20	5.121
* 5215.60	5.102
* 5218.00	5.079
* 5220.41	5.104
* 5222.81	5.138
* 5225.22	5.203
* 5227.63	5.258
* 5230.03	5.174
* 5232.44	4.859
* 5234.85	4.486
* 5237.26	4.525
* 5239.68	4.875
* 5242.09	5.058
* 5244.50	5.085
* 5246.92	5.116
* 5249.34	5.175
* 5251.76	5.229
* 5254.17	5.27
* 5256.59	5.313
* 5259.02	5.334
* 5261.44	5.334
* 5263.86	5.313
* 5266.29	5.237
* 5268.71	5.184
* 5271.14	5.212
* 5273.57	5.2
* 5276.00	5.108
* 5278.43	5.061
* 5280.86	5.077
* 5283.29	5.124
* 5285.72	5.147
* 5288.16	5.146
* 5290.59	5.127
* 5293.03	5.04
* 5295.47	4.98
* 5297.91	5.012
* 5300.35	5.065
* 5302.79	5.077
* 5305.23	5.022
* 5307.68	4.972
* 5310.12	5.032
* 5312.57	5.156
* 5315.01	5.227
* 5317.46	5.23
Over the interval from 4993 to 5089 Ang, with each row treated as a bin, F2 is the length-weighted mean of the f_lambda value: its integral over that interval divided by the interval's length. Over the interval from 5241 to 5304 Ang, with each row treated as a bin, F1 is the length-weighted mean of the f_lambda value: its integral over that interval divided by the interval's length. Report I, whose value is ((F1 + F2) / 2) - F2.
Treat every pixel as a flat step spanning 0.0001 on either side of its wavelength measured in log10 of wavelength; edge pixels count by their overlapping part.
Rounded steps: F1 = 5.155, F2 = 4.986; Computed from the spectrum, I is 0.08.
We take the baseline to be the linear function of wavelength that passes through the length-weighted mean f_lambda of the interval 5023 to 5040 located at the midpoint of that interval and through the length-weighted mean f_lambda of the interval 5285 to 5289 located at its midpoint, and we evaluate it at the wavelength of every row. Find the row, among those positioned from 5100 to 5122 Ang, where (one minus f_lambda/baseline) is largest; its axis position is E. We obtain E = 5106.28 Ang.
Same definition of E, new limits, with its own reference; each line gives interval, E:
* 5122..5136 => 5125.13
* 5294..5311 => 5307.68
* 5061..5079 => 5061.79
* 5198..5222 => 5208.40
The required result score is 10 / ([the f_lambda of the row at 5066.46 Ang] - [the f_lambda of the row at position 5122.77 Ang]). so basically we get -244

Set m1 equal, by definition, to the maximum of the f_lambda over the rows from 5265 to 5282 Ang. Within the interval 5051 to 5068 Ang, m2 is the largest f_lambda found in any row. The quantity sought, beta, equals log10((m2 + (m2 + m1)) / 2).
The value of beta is 0.887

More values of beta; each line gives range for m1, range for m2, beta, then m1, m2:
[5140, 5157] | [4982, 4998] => 0.886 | 5.246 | 5.061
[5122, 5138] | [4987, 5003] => 0.885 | 5.234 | 5.061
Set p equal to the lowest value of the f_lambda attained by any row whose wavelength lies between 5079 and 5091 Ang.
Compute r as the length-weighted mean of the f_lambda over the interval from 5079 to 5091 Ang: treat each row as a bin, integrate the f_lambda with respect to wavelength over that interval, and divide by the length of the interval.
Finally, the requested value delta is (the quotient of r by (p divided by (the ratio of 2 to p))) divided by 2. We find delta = 0.2057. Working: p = 4.947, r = 5.0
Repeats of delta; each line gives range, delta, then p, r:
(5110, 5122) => 0.1978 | 5.123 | 5.2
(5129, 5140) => 0.2025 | 5.052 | 5.2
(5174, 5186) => 0.2036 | 4.938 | 5.0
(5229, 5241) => 0.2375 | 4.486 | 4.8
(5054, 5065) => 0.2130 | 4.792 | 4.9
